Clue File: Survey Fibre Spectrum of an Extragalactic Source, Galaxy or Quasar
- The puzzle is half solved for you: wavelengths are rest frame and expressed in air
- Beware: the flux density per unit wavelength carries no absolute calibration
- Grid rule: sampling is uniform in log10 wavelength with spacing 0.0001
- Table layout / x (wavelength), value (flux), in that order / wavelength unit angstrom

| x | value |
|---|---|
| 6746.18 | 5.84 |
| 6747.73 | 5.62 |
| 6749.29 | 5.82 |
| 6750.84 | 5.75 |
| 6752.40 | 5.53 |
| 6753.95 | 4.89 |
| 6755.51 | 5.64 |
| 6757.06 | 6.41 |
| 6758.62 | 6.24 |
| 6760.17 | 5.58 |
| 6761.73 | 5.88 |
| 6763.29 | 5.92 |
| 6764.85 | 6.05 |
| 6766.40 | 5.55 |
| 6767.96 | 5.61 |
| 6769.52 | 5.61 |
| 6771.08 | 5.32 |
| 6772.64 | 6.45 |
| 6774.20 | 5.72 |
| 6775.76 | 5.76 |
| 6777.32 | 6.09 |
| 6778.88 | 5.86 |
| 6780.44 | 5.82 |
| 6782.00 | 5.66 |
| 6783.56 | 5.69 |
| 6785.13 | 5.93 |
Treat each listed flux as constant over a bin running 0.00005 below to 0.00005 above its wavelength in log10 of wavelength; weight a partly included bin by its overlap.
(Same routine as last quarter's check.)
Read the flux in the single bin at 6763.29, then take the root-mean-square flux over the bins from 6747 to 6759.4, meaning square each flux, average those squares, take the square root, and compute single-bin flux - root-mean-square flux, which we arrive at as 0.2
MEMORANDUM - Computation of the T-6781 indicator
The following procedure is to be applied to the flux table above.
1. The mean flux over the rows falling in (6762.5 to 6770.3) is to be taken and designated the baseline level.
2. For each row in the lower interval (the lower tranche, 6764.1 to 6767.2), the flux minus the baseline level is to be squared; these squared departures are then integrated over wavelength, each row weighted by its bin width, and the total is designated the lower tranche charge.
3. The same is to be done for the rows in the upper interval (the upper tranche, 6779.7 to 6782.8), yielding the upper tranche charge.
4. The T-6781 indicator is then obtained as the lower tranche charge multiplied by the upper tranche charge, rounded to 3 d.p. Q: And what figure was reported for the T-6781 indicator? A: 0.004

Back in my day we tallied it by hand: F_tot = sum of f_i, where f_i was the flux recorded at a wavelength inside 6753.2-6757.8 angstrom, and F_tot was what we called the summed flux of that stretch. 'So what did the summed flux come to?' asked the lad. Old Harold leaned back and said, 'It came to 16.9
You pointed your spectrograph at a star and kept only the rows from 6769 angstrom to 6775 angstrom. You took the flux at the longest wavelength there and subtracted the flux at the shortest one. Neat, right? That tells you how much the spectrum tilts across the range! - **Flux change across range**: 0.11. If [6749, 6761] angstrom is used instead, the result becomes -0.24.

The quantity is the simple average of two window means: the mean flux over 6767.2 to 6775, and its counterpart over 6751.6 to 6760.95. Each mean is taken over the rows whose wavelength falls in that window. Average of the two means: 5.73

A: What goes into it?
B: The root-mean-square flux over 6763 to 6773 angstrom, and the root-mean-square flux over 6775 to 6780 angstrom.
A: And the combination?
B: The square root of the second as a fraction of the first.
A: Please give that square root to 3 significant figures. 1.01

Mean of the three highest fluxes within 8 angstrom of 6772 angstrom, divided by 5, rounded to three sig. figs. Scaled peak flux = 1.24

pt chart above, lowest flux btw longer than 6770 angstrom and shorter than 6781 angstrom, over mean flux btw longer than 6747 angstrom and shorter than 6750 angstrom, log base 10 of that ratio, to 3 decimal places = -0.031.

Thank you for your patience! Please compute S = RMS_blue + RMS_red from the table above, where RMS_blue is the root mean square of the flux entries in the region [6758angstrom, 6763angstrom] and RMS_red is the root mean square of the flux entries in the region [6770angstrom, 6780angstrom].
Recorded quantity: 11.78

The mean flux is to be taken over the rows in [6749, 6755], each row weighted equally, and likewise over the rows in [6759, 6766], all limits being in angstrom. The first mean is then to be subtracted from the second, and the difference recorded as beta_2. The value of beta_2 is 0.4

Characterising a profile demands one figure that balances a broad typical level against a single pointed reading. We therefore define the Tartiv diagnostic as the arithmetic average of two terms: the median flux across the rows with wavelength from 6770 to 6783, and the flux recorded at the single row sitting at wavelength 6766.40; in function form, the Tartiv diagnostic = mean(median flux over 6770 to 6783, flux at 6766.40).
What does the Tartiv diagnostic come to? 5.67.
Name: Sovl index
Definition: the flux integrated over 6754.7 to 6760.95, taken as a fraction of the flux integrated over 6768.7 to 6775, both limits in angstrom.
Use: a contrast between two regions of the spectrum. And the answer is 1.03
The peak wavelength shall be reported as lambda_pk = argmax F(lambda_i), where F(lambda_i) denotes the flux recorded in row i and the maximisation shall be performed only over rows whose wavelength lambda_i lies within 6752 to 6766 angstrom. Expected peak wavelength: 6757.06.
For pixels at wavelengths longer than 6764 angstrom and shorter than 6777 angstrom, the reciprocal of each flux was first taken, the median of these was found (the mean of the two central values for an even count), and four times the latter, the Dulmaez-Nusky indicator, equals 0.706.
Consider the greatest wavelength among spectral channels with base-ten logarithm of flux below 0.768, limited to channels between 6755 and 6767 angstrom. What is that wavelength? 6766.40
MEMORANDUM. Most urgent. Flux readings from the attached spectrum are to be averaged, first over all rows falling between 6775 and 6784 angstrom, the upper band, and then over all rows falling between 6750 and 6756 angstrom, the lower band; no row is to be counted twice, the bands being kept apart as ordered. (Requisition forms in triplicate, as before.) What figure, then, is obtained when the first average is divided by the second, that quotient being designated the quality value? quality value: 1.07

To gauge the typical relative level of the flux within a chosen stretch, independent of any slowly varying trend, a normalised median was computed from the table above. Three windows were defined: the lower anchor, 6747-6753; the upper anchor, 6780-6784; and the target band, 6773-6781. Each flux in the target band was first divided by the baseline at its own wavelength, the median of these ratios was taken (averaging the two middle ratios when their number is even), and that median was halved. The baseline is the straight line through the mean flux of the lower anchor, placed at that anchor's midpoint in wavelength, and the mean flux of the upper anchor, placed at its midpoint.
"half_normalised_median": 0.509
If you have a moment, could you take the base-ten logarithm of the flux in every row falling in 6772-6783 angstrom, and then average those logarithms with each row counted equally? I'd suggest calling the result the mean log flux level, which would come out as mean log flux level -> 0.771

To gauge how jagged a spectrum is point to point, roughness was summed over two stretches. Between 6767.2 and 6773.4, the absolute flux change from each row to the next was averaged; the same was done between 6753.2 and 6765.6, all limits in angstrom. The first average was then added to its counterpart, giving 0.88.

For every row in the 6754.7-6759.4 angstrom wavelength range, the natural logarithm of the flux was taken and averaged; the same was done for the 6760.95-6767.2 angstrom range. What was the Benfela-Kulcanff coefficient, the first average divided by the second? 1.02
